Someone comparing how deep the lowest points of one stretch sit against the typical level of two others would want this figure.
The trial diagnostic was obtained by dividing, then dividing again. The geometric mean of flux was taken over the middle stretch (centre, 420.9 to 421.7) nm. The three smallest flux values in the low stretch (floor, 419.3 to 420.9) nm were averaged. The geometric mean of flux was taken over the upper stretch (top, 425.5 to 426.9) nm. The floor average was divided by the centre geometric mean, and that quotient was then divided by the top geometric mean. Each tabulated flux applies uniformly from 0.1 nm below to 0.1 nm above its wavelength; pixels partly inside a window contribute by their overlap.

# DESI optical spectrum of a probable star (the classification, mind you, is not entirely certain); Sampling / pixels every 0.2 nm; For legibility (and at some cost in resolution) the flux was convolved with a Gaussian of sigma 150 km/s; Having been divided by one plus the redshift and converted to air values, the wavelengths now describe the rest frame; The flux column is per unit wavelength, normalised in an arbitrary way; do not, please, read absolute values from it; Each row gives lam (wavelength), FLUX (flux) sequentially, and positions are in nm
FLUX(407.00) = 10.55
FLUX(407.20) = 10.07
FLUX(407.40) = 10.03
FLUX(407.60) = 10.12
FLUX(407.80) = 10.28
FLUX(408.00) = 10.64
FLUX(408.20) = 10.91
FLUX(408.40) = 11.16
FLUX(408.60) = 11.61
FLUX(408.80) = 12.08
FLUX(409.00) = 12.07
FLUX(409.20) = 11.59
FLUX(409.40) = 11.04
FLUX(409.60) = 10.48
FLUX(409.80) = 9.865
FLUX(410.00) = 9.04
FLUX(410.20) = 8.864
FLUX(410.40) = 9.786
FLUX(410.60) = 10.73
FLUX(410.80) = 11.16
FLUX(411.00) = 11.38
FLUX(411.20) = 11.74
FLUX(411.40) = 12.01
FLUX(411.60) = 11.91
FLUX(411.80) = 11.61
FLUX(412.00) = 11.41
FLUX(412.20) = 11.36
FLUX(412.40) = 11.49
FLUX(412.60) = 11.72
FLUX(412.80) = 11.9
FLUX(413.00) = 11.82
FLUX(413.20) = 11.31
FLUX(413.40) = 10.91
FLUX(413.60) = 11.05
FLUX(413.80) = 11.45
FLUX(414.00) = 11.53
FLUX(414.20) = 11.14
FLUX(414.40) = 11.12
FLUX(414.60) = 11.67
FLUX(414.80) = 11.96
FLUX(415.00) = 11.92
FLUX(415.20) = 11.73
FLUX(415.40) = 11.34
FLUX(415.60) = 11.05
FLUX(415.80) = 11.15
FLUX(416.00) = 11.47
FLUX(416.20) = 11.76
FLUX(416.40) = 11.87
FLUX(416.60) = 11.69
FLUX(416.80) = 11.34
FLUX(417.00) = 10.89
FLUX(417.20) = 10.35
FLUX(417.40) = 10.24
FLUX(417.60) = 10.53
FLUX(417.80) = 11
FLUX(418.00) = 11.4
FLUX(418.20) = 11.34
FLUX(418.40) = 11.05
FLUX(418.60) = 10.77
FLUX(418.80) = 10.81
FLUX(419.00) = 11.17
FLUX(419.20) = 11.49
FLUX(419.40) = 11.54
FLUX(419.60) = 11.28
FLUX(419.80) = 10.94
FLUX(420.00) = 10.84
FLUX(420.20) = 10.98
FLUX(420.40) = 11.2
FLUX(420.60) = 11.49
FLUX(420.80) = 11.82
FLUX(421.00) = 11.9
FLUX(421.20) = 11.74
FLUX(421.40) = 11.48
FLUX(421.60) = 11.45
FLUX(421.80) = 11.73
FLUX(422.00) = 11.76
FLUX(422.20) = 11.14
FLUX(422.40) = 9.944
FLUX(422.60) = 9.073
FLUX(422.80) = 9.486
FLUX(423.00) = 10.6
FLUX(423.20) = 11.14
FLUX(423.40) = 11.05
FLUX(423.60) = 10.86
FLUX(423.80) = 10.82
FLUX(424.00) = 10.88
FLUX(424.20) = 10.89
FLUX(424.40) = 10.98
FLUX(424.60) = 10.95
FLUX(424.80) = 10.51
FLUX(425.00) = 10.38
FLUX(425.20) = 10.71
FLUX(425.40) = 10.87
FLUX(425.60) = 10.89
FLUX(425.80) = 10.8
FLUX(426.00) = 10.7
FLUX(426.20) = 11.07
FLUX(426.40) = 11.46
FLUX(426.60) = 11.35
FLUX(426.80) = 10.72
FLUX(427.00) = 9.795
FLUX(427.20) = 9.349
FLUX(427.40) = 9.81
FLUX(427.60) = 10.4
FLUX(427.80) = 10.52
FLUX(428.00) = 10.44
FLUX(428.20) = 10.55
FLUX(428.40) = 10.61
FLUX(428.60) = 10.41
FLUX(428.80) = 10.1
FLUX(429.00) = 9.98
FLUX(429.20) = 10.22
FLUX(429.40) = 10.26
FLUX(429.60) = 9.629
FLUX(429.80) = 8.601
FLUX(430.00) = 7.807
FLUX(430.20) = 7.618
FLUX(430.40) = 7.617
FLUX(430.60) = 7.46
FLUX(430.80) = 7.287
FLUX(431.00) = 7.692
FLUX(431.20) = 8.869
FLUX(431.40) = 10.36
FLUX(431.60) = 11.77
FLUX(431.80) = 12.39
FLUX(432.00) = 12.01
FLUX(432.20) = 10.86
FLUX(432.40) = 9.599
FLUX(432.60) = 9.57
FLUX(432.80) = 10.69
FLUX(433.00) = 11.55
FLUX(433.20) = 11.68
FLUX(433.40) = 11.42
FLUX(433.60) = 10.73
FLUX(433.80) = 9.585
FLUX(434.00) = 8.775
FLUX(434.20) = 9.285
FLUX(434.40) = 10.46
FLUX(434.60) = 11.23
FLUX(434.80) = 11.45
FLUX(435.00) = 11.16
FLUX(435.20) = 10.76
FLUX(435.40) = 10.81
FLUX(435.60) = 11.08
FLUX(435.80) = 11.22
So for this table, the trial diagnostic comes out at 0.085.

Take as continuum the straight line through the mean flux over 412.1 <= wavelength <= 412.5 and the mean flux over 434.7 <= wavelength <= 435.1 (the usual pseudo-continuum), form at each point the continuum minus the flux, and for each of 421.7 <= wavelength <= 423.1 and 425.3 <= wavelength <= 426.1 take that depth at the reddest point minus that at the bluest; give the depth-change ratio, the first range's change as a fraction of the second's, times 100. 674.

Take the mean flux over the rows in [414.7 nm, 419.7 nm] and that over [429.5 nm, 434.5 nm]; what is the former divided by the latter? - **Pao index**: 1.155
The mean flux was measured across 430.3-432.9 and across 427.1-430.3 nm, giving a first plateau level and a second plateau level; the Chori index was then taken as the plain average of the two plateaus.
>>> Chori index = 9.7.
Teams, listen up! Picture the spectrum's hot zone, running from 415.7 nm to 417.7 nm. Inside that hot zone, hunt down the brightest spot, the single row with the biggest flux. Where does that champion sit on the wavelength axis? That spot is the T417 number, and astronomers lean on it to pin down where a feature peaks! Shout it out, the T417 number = 416.40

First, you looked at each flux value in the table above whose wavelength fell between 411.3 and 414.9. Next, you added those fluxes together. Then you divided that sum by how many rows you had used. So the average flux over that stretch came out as 11.5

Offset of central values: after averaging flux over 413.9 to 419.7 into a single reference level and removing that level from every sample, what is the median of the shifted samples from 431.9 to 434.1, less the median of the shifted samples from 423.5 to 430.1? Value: 0.18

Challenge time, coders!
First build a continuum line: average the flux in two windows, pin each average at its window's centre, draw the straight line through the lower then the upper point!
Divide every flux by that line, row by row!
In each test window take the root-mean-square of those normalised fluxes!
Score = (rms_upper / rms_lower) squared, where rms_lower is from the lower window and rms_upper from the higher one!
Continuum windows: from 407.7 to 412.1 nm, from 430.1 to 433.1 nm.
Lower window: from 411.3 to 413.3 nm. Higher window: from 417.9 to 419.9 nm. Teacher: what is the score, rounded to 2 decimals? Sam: 0.99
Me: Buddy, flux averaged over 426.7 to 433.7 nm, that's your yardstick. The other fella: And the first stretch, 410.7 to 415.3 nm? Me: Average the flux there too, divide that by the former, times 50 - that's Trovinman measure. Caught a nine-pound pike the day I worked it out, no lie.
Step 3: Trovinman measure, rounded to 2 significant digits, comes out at 58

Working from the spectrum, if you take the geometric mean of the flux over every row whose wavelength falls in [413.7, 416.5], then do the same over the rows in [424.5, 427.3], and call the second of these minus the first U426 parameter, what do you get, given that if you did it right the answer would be -0.8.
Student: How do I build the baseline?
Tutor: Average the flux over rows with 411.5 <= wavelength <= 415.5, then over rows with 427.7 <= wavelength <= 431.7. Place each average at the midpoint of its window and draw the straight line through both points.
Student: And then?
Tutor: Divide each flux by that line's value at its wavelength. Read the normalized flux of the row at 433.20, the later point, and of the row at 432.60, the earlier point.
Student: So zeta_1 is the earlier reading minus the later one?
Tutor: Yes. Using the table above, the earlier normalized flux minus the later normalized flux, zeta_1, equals -0.25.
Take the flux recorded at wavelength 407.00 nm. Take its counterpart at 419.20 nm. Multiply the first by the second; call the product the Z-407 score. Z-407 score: 121.2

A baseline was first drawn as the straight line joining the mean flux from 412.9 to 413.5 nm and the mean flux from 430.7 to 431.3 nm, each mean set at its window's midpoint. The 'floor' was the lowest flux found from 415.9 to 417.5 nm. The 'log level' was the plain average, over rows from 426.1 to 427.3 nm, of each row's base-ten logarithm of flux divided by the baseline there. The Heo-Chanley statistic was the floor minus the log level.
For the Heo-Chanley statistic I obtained 10.2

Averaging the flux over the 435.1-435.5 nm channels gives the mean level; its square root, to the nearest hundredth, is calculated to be 3.28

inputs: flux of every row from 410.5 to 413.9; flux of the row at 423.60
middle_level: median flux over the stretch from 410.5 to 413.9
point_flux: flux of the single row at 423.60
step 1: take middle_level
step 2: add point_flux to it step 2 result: 22.3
